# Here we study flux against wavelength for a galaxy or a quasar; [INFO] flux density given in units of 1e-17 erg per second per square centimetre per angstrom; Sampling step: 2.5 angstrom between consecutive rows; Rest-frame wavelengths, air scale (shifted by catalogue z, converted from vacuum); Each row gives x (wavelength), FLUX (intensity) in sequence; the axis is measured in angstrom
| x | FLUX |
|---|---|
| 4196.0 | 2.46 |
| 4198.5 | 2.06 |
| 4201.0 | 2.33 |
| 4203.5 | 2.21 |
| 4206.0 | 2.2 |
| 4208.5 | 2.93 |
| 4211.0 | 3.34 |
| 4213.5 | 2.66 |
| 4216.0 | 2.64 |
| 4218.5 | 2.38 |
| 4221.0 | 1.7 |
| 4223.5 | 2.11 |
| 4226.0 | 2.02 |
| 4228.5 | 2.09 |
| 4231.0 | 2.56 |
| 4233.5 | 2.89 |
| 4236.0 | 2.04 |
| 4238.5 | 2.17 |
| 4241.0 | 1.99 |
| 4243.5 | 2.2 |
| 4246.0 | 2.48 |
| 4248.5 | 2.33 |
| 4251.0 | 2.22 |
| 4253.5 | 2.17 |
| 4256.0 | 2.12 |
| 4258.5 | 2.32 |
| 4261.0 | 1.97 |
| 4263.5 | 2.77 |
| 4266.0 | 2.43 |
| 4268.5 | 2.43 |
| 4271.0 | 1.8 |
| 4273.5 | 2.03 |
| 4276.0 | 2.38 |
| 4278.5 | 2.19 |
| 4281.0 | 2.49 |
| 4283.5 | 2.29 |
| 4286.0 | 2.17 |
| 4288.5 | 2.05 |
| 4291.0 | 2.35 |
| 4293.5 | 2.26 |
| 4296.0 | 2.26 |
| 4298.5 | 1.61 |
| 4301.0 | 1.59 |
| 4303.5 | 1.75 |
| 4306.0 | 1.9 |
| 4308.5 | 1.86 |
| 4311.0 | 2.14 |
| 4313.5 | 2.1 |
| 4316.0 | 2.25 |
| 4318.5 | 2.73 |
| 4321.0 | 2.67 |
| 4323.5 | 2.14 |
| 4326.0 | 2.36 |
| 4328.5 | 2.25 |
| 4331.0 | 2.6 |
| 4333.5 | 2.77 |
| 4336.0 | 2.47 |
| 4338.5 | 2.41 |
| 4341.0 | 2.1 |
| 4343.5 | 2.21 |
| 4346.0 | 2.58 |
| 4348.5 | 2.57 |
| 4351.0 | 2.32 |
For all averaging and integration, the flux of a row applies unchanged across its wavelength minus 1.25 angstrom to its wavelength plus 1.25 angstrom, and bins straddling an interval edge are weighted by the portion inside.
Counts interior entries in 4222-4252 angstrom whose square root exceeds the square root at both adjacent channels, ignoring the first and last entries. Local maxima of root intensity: 3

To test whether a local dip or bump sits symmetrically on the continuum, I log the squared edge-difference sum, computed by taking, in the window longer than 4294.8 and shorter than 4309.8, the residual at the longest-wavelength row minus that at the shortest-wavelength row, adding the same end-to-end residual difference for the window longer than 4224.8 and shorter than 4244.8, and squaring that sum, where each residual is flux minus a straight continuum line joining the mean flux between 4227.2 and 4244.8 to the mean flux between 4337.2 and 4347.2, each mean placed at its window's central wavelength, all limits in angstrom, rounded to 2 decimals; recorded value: 0.05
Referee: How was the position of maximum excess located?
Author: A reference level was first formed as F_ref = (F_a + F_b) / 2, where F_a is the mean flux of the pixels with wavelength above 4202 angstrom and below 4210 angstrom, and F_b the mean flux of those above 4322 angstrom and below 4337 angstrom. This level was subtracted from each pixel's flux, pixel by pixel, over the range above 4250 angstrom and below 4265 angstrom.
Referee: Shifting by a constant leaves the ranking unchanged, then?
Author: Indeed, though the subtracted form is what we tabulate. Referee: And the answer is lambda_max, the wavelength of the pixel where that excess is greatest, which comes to 4263.5 angstrom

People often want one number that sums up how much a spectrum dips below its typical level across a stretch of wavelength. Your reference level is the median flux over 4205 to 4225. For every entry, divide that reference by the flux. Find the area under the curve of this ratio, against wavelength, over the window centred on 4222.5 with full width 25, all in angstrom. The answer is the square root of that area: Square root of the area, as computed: 5.2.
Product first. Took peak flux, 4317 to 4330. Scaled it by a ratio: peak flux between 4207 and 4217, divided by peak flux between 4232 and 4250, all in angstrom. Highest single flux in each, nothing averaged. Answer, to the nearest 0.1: 3.2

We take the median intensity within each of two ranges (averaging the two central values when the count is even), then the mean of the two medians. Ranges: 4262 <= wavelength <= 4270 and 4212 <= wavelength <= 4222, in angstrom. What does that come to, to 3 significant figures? 2.47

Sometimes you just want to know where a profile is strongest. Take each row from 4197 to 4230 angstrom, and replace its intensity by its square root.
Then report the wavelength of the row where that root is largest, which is 4211.0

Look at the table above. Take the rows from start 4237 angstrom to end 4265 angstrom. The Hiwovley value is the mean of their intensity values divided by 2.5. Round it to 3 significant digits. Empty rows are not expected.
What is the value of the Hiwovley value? 0.900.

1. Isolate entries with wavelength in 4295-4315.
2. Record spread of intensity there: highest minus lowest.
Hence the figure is 0.67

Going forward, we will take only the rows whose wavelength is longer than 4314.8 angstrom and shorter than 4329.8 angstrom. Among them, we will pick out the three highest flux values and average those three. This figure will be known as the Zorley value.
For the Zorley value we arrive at 2.59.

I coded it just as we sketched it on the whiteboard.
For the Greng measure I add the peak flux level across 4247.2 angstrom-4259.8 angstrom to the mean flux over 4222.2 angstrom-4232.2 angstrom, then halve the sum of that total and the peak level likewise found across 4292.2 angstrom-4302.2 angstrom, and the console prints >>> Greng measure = 3.39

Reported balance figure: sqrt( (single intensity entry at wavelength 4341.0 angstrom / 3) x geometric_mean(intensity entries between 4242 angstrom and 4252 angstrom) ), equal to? 1.27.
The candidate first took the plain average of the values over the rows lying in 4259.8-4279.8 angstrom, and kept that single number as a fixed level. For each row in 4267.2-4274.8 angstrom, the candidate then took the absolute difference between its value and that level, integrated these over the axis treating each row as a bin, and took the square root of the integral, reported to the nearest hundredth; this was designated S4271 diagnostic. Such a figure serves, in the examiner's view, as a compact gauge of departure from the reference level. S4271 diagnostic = 1.46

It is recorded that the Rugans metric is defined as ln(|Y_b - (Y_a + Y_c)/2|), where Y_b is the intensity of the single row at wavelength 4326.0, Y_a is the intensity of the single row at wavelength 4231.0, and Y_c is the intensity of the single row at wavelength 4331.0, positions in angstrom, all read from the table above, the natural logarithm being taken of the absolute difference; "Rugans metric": -1.5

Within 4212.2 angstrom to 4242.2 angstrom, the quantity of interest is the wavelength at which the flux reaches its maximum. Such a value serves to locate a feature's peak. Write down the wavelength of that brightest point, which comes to 4233.5 angstrom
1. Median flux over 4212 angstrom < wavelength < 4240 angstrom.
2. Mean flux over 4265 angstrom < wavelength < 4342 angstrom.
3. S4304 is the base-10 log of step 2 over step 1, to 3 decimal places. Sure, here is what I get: 0.010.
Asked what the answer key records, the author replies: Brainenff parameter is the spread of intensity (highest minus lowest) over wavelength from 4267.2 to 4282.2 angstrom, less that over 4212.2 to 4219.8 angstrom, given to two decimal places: 0.41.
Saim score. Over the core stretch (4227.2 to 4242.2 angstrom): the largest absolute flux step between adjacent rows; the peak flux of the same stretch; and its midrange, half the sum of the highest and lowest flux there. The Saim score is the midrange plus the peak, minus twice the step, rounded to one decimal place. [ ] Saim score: 3.6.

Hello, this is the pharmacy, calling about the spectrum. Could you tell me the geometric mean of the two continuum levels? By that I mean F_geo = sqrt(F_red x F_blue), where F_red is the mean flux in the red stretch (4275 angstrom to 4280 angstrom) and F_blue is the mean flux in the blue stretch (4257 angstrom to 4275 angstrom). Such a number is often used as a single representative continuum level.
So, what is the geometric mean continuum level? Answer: 2.27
